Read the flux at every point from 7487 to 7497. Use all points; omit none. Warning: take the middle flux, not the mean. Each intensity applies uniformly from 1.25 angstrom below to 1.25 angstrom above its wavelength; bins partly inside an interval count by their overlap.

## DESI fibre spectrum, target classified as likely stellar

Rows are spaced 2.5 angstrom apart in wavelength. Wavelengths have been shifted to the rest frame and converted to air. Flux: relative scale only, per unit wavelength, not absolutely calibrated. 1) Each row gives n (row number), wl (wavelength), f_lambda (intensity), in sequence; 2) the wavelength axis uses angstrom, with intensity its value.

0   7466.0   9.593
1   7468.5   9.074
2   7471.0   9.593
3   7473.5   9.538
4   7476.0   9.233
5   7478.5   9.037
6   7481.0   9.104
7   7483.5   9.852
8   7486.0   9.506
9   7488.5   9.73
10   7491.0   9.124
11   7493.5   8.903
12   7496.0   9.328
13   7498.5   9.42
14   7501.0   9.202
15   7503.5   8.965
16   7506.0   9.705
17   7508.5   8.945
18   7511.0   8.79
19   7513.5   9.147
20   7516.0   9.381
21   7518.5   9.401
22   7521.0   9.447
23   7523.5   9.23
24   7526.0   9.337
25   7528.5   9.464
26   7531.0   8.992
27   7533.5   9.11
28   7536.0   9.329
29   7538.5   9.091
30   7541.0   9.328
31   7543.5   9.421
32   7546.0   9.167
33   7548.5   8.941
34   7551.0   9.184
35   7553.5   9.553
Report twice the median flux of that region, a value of 18.5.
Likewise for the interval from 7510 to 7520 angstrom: 18.5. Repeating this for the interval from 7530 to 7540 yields 18.2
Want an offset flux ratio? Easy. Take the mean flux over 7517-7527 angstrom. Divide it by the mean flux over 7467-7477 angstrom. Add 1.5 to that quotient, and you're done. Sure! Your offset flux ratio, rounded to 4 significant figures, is 2.499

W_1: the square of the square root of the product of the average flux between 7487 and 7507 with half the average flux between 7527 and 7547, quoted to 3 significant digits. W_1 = 42.9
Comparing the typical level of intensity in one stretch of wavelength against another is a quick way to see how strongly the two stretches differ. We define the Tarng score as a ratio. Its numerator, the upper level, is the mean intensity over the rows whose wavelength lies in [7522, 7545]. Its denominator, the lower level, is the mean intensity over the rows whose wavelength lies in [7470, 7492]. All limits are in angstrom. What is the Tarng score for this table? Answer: 0.983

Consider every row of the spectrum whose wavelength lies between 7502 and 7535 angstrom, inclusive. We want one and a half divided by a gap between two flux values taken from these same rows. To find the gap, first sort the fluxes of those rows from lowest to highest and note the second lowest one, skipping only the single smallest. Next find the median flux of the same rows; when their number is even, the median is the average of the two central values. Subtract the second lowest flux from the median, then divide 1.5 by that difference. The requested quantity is 5.3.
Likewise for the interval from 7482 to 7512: 4.1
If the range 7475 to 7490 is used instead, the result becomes 5.6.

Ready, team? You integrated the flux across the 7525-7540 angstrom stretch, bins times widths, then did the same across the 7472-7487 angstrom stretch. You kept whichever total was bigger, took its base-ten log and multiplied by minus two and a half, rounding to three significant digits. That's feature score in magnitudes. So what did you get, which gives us -5.37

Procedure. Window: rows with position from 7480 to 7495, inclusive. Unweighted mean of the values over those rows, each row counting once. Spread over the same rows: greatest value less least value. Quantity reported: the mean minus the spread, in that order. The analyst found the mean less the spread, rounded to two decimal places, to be 8.42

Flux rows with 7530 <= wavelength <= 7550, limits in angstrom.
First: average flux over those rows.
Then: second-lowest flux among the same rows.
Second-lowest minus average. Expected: -0.18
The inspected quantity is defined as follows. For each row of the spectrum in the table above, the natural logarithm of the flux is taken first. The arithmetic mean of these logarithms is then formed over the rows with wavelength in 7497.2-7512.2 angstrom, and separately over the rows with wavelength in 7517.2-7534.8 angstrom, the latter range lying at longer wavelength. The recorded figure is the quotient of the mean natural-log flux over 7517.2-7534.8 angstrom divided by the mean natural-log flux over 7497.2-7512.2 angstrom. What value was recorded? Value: 1.006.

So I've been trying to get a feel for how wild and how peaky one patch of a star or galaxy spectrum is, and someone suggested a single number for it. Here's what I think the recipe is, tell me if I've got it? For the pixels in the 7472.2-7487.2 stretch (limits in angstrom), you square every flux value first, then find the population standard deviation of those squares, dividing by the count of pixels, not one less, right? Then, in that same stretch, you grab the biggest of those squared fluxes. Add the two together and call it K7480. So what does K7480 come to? 102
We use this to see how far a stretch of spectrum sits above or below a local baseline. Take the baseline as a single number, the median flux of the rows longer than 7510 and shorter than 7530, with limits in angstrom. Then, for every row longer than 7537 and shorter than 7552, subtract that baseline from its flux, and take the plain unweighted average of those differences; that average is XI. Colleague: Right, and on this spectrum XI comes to -0.17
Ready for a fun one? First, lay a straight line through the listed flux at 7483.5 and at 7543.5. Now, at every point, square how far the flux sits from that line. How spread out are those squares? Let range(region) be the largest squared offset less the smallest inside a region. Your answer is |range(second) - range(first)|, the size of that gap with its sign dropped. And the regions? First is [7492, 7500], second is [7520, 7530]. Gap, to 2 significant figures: 0.56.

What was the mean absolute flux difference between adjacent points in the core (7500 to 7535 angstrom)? 0.28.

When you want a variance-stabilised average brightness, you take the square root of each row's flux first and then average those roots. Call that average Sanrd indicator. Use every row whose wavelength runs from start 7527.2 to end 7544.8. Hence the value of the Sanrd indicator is 3.041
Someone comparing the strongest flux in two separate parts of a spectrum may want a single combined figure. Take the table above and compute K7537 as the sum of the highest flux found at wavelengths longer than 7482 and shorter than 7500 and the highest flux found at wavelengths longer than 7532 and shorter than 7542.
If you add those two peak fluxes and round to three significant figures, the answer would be 19.2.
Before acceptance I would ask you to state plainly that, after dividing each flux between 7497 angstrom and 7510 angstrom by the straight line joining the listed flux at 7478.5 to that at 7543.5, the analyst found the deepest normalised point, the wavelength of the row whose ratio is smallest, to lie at 7508.5 angstrom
